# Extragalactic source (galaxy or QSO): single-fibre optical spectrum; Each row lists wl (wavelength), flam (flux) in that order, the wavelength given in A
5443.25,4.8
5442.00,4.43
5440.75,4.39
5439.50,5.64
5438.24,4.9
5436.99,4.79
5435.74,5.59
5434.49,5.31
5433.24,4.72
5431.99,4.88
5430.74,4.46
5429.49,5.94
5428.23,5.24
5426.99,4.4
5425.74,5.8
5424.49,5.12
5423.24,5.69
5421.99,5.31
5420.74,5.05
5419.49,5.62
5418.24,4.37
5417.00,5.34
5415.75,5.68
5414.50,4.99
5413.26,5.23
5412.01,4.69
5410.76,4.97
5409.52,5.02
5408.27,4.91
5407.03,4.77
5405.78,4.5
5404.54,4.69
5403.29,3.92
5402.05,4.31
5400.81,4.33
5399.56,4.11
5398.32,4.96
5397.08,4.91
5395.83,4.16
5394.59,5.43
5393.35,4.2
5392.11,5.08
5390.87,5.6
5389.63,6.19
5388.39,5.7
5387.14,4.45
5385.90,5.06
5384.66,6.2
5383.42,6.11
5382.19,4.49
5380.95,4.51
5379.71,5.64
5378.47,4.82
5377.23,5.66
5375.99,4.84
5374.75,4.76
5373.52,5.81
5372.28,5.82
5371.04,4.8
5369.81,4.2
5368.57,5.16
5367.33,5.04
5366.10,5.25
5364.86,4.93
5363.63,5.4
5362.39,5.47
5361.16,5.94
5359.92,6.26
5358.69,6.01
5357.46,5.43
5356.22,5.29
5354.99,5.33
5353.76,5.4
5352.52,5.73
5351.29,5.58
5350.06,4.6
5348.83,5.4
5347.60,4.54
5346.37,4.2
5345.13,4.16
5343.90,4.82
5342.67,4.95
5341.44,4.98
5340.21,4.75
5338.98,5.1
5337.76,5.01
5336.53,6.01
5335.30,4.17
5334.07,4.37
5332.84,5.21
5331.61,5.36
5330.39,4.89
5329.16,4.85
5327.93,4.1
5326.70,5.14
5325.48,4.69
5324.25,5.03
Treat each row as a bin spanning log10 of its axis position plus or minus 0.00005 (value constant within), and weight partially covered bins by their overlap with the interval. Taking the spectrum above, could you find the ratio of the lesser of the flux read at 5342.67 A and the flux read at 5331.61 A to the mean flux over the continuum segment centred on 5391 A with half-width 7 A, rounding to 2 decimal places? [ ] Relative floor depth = 0.96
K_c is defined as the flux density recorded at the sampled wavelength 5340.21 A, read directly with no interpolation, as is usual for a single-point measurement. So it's 4.75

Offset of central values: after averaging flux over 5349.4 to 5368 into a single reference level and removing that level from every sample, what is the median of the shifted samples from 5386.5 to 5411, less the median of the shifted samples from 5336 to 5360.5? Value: -0.4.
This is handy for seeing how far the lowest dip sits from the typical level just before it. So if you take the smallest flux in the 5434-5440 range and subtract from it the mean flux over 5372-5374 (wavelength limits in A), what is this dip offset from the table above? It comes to -1.0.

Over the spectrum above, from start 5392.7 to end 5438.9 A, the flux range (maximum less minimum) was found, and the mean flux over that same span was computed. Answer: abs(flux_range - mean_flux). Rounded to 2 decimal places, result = 2.91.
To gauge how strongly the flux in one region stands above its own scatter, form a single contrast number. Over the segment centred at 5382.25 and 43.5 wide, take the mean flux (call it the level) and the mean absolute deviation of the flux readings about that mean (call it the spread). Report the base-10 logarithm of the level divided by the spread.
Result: 0.97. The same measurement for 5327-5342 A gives 1.11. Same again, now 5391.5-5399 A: 1.07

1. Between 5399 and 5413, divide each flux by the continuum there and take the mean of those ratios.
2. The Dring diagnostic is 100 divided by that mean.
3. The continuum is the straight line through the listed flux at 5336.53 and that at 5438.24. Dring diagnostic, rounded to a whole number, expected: 115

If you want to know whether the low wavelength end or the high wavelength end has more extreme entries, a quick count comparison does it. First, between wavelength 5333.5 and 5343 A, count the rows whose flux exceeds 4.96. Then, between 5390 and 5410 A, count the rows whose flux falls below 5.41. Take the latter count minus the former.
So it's 10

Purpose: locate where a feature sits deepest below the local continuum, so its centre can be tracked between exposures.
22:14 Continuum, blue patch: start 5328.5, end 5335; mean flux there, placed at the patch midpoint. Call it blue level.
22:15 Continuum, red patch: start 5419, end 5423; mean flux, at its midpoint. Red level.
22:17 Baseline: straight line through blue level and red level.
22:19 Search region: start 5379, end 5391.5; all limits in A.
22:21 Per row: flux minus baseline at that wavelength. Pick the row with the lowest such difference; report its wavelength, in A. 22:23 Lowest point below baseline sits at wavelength 5387.14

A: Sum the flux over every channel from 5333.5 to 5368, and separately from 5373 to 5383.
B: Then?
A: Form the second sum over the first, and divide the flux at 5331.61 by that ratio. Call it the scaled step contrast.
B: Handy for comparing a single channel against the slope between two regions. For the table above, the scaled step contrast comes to 19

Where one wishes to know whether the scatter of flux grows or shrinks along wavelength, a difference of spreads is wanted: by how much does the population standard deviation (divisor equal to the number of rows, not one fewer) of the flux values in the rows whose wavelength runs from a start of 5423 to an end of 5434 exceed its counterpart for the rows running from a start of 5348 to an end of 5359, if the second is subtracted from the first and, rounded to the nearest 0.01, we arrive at 0.18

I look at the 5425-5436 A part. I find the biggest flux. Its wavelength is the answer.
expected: 5429.49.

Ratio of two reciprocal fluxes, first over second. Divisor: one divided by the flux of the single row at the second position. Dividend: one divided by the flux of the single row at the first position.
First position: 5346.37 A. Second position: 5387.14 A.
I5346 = 1.06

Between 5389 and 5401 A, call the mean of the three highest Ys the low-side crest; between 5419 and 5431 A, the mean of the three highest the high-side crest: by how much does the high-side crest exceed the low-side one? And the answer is 0.1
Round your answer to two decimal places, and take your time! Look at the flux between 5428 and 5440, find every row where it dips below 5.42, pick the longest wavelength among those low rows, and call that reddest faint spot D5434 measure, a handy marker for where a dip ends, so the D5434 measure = 5438.24 A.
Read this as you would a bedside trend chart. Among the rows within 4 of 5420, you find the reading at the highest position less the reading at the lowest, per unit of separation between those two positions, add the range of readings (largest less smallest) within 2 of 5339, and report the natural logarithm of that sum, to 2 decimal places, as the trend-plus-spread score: -0.90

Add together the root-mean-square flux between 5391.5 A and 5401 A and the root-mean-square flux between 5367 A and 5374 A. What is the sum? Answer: 9.8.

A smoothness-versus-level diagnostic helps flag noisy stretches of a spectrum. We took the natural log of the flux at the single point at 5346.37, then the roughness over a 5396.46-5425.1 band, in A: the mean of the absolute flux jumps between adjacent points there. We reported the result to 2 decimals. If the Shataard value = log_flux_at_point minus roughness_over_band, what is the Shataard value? 1.02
